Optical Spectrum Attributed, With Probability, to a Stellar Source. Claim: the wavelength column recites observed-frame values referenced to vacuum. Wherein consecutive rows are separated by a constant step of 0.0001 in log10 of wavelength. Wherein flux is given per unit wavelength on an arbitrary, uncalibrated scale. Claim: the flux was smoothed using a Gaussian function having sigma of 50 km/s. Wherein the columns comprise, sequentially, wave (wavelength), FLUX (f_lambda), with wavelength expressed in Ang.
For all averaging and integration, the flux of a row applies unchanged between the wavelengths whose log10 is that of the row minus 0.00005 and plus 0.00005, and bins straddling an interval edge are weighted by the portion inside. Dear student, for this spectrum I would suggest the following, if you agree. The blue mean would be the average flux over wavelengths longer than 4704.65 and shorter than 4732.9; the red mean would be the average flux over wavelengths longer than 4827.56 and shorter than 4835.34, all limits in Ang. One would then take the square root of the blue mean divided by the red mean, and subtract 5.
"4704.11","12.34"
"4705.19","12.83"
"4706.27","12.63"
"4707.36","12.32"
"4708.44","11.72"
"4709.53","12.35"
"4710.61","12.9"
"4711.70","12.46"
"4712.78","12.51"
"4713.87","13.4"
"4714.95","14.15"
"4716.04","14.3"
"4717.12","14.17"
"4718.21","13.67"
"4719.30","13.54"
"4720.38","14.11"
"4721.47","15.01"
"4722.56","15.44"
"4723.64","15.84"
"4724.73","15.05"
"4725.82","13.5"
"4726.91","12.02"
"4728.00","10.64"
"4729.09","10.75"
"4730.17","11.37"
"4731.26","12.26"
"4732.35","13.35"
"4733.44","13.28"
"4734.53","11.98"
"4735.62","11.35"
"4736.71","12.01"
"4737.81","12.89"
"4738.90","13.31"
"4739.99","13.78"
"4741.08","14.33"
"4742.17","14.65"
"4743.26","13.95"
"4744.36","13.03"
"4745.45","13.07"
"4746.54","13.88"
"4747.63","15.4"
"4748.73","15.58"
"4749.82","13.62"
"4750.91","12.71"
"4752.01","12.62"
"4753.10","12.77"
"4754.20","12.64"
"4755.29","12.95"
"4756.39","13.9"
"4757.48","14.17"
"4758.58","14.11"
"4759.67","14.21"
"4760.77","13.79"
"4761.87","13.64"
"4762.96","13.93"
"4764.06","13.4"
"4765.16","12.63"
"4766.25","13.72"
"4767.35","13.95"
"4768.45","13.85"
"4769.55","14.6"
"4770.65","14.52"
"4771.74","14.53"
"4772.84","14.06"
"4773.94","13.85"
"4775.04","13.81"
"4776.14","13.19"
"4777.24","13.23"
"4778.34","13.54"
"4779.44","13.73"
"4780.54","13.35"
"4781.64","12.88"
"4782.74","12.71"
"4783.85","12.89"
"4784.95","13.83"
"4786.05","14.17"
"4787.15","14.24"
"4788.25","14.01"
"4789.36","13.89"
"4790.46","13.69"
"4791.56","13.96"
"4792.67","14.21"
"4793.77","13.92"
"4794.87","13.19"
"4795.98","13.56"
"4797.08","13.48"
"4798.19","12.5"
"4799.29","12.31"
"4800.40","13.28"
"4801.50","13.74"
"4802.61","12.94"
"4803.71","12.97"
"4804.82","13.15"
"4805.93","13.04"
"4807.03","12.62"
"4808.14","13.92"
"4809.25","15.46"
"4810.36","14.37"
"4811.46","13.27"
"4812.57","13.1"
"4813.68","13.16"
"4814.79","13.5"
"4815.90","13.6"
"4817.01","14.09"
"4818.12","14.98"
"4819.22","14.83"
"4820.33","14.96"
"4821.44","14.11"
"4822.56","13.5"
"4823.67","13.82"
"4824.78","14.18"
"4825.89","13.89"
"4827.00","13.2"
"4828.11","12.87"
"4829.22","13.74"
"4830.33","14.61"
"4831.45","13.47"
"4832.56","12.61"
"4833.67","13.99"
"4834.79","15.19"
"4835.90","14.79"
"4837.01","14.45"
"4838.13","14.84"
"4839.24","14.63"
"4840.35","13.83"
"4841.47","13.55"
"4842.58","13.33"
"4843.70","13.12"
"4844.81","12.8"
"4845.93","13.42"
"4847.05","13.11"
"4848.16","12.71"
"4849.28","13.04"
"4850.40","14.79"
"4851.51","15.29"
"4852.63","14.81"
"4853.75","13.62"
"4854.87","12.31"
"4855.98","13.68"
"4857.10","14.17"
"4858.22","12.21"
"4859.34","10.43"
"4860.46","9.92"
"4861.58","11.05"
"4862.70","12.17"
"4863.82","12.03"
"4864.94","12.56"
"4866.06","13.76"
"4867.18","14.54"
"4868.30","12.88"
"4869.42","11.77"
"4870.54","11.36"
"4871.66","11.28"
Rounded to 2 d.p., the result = -4.02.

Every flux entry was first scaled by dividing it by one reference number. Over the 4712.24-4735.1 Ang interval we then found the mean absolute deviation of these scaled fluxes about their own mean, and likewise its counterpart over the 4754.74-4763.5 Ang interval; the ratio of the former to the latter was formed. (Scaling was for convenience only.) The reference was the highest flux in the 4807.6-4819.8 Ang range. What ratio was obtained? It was 4.0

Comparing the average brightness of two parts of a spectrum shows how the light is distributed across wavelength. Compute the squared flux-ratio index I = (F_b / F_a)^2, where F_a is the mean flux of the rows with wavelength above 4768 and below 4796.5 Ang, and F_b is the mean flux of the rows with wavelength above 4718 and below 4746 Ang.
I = 0.93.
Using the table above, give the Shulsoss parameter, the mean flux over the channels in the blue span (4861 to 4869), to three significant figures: 12.7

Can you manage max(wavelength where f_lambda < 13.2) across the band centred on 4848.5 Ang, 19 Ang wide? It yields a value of 4854.87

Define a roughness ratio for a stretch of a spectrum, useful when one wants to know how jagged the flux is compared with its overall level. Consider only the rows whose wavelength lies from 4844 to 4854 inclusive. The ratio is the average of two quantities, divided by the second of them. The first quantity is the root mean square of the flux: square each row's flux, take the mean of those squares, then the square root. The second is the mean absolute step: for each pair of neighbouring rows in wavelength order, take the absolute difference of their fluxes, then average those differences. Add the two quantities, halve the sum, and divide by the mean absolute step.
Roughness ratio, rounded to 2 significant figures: 10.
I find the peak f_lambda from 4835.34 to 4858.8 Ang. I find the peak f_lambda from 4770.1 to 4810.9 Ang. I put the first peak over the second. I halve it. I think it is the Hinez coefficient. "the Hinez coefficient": 0.495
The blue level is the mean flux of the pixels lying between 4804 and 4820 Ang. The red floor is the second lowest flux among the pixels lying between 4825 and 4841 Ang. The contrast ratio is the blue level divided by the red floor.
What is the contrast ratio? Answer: 1.072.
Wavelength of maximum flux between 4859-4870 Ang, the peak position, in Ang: 4867.18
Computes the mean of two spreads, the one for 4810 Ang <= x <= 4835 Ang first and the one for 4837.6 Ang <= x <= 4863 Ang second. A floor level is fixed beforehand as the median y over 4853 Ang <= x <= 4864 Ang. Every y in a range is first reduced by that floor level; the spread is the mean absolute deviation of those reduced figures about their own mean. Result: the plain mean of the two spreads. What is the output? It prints 0.81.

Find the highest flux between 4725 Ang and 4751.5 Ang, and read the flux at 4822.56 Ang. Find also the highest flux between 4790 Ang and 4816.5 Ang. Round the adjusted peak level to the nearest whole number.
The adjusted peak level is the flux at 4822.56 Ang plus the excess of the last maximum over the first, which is 13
